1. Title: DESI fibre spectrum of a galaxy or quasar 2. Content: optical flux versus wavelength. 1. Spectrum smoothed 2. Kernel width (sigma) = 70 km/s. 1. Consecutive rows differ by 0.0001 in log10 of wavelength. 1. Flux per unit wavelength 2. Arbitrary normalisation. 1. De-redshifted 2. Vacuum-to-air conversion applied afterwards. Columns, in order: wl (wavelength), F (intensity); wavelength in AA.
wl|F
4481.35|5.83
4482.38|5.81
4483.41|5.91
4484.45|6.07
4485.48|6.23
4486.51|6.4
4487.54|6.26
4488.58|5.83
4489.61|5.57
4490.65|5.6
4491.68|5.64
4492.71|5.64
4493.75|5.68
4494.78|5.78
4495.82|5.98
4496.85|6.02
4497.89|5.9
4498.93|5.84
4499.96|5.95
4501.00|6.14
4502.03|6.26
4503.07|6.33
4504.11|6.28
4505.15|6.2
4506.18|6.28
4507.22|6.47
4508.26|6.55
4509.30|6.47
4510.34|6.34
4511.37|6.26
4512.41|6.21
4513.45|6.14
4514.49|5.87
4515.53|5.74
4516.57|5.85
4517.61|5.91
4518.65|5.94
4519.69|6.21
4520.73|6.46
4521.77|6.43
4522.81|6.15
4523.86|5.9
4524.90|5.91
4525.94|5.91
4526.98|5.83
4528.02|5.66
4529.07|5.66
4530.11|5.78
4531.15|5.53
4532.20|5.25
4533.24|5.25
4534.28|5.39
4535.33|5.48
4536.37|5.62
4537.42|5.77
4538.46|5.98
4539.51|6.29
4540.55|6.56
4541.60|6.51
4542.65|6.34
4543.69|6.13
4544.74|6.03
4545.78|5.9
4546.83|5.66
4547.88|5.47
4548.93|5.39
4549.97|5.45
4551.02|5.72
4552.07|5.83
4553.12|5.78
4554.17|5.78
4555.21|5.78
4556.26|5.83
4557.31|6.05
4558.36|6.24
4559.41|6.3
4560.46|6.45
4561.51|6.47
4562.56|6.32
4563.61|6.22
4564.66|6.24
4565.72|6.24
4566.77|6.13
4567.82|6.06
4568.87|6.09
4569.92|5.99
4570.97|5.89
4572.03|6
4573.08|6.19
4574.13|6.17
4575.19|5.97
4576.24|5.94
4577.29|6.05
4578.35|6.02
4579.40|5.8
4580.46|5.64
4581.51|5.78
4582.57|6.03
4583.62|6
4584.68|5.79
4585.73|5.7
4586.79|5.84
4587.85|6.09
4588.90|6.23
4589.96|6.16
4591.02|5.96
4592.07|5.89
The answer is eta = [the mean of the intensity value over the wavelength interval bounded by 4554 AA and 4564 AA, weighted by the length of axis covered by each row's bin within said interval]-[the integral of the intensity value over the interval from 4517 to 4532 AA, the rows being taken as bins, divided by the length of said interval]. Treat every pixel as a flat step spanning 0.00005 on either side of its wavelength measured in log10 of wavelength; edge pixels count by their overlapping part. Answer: 0.2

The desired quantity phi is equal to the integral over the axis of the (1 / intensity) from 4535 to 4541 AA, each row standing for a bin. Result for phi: 1.01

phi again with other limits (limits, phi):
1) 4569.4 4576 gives 1.09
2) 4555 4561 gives 0.98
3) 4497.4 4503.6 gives 1.02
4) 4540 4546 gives 0.96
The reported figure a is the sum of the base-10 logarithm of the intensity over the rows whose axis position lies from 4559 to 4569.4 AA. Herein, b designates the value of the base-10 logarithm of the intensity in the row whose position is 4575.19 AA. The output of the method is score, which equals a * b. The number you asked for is 6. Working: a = 8.0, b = 0.78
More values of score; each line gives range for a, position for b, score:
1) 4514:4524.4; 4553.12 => 6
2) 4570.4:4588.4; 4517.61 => 10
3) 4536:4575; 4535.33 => 21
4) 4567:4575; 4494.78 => 4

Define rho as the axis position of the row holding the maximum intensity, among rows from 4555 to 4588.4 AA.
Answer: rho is 4561.51 AA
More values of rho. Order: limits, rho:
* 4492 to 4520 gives 4508.26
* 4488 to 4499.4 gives 4496.85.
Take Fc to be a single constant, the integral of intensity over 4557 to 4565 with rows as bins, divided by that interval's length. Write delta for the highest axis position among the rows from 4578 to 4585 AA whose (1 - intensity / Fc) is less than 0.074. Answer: 4583.62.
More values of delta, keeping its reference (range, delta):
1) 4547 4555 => 4552.07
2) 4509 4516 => 4514.49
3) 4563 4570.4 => 4569.92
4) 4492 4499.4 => 4498.93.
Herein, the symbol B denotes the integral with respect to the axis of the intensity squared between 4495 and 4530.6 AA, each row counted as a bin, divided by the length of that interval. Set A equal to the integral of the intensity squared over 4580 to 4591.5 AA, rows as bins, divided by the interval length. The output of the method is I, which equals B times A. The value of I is 1304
